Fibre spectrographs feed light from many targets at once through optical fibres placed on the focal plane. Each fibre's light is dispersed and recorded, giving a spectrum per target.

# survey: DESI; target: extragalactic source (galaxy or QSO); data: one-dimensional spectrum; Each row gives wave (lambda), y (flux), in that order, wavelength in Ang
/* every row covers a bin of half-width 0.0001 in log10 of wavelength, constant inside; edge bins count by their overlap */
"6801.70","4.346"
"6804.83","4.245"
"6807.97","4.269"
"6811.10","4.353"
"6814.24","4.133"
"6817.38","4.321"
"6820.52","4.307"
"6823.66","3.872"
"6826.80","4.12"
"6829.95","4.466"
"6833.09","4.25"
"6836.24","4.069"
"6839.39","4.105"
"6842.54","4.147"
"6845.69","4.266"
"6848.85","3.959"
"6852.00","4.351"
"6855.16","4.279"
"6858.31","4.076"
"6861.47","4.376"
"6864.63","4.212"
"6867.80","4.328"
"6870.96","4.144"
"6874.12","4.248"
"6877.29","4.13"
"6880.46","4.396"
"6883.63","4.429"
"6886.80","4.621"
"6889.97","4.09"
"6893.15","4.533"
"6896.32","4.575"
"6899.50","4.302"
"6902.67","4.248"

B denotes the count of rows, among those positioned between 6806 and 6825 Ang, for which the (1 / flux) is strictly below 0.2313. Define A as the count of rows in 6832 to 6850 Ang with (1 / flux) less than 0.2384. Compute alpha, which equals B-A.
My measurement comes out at -1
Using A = 2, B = 1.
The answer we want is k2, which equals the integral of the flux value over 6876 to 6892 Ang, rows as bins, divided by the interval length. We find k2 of 4.34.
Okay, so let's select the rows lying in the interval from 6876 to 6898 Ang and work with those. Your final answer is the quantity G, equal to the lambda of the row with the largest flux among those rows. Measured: 6886.80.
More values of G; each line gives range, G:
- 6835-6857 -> 6852.00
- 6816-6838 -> 6829.95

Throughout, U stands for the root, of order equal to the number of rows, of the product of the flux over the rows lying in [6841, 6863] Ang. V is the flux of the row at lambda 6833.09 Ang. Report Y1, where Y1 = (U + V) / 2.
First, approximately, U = 4.205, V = 4.25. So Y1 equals 4.23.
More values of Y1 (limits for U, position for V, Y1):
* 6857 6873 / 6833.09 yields 4.24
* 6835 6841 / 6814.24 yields 4.11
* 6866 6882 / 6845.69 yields 4.26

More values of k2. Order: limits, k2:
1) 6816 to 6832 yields 4.22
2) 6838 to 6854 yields 4.17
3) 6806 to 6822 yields 4.27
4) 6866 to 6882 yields 4.25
